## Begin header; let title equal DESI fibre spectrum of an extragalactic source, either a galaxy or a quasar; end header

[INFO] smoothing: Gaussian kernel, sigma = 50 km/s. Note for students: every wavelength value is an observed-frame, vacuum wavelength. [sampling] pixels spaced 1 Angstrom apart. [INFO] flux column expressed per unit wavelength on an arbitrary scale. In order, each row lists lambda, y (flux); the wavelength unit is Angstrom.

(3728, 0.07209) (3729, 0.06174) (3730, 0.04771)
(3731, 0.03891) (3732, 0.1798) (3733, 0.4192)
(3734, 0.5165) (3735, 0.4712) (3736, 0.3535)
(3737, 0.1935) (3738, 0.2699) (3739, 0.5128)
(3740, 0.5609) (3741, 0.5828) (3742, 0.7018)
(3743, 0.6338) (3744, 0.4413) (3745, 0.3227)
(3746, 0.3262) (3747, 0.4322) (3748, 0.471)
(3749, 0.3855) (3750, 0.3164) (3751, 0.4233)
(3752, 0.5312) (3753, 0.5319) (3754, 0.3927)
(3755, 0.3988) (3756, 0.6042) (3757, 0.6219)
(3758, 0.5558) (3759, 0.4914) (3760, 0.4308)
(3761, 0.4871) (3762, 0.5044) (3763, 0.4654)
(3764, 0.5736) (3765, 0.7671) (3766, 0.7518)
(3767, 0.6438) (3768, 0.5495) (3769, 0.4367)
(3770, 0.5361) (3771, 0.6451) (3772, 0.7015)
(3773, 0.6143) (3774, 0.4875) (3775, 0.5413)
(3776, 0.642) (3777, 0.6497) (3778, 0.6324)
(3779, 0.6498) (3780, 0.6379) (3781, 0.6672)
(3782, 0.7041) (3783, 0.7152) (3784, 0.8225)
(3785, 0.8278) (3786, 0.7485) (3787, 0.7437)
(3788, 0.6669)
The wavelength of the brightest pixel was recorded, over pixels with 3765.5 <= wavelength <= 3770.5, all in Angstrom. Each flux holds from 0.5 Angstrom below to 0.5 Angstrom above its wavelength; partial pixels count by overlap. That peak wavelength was 3766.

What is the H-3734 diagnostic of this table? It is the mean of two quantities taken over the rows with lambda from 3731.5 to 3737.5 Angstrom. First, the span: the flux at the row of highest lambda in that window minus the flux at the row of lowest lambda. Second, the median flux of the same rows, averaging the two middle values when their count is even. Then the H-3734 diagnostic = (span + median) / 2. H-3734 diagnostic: 0.20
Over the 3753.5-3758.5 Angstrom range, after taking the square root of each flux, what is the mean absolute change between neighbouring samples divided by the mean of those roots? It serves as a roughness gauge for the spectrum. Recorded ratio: 0.072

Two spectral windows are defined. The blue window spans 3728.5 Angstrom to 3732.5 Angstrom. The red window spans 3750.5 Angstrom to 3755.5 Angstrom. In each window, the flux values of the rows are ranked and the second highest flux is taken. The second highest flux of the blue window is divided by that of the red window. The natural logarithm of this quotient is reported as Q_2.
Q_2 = -2.2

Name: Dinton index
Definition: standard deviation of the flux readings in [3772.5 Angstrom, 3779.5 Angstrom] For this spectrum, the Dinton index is 0.06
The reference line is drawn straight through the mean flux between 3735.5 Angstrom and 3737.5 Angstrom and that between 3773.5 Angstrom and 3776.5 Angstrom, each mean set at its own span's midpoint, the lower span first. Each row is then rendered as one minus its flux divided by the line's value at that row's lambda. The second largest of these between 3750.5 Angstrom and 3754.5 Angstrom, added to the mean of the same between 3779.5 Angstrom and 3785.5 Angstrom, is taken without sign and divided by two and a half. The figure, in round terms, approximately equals 0.12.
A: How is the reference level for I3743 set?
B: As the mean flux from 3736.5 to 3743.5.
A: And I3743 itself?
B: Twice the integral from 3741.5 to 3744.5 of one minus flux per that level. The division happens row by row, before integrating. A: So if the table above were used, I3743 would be -1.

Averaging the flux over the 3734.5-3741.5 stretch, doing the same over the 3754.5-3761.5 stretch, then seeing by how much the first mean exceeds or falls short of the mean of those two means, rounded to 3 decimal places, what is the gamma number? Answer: -0.046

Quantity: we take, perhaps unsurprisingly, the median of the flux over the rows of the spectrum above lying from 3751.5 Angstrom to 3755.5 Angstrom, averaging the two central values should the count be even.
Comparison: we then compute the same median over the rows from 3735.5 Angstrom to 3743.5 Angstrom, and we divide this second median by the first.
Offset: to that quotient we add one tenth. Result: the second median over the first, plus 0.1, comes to 1.25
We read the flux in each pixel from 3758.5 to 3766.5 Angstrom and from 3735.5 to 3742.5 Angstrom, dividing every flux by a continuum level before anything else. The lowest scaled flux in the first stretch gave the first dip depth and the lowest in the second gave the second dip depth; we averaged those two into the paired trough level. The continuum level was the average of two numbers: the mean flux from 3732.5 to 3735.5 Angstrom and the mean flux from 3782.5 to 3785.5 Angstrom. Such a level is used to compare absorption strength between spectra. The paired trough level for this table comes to 0.50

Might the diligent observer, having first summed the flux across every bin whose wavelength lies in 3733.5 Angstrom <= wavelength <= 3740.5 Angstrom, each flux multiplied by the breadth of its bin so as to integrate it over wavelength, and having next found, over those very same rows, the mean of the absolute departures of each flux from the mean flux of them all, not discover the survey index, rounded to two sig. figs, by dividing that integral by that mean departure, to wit 24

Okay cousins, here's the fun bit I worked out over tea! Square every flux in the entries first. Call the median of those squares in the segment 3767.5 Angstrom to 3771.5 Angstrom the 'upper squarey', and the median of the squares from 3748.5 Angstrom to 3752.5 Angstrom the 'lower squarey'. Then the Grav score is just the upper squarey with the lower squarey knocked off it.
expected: 0.13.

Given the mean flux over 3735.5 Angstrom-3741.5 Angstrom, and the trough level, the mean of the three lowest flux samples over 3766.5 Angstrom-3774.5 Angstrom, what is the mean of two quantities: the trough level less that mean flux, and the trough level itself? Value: 0.28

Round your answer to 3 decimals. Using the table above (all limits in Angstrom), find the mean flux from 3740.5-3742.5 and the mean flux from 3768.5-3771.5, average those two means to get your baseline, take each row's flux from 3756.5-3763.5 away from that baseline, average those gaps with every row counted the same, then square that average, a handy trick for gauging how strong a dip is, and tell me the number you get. 0.007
